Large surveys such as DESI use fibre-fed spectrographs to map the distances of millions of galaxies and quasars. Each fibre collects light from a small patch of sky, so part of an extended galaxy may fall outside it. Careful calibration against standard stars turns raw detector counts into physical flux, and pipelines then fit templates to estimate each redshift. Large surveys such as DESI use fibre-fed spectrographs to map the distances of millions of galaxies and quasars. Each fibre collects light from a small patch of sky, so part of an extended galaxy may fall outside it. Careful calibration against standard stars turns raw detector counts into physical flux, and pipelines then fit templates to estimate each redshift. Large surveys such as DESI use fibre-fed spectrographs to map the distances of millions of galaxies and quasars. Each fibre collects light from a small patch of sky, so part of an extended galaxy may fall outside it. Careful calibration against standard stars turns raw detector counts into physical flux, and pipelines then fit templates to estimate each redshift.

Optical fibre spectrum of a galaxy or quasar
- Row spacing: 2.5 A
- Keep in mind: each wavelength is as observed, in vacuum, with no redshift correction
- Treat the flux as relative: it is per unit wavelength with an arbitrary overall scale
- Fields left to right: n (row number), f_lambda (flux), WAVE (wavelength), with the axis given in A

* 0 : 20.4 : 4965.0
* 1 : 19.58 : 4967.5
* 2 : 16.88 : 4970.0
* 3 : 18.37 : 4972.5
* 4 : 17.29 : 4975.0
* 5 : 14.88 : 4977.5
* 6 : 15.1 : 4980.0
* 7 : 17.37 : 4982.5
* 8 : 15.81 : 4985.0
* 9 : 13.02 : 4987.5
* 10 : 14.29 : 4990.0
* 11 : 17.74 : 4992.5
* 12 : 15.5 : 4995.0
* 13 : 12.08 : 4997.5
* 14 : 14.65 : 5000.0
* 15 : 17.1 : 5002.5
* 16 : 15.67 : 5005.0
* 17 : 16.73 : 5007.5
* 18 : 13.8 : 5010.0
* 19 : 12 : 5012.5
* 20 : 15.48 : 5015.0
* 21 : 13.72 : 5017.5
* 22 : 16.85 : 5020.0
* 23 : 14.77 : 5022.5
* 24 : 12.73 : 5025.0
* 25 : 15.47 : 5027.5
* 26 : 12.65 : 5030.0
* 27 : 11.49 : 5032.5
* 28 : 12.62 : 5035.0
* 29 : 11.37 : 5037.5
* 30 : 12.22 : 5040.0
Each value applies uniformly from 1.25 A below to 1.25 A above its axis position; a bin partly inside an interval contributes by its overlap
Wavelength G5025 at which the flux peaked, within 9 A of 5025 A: 5020.0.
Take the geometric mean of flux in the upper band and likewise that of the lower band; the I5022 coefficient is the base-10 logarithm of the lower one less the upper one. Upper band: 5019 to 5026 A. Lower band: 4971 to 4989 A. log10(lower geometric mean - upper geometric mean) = 0.08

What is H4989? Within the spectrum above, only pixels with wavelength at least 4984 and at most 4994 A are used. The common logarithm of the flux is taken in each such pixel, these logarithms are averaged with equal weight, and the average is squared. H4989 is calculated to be 1.39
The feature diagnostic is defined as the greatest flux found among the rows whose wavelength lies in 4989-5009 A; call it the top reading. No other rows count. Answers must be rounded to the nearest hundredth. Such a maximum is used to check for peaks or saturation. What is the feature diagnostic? 17.74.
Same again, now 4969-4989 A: 18.37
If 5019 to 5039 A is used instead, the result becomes 16.85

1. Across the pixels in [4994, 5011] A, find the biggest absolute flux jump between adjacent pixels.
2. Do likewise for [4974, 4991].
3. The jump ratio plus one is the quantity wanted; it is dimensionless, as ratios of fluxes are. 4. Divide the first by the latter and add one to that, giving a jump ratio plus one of 2.23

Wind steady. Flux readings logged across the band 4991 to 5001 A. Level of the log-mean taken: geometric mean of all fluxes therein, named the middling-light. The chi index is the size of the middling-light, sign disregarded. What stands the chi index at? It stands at 14.9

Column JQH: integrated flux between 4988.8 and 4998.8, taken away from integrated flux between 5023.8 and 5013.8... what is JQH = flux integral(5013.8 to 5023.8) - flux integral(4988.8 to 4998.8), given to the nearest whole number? 3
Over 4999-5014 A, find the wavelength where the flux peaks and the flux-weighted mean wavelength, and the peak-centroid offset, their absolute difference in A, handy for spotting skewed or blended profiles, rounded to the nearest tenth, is 3.4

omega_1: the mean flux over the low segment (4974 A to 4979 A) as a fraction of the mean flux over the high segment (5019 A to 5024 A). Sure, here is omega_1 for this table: 1.02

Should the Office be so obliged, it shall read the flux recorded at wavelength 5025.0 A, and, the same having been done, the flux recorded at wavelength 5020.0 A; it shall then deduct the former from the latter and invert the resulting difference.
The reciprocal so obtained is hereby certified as 0.24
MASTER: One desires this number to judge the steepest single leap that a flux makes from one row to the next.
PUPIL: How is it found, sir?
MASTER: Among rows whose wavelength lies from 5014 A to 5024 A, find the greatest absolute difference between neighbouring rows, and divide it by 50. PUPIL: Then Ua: 0.063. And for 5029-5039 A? 0.025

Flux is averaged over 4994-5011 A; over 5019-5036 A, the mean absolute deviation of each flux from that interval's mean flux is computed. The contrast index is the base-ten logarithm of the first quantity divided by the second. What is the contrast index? 0.97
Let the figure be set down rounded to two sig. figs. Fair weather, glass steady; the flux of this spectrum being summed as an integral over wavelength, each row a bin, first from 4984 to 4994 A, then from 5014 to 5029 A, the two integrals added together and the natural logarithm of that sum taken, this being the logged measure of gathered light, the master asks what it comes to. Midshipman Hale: 5.9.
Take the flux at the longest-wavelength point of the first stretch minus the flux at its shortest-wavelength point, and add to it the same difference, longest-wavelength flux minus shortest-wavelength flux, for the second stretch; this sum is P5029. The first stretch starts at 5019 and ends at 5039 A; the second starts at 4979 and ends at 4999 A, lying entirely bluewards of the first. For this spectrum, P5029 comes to -8.5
